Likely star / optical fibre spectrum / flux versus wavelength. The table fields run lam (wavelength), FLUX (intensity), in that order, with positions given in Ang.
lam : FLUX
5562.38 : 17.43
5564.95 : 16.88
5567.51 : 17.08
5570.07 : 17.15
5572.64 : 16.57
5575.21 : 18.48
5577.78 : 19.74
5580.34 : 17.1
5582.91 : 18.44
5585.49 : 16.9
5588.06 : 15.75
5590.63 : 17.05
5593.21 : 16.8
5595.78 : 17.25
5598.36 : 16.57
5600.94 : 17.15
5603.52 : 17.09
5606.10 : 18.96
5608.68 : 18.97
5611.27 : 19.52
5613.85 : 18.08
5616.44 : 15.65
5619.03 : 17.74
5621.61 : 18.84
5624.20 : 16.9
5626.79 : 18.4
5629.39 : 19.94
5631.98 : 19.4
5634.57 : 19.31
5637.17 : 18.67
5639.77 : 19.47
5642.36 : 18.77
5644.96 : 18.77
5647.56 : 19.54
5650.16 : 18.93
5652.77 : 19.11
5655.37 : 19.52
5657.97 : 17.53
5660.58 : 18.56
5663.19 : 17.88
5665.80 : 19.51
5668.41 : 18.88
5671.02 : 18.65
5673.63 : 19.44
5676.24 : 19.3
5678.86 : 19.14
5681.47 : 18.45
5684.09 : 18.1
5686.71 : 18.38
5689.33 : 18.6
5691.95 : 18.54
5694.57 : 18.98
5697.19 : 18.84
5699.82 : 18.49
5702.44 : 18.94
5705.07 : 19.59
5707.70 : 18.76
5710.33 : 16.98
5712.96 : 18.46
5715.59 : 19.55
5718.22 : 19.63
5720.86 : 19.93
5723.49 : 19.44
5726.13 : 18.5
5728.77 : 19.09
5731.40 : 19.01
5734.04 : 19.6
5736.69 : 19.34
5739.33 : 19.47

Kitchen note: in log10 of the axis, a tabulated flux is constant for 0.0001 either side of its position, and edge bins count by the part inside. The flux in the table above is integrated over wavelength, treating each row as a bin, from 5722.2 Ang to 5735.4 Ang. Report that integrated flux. 252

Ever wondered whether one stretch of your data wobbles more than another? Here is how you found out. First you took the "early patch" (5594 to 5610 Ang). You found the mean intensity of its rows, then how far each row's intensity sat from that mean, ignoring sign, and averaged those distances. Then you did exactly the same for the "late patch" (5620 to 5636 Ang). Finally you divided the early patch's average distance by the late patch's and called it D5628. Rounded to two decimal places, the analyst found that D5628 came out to 1.13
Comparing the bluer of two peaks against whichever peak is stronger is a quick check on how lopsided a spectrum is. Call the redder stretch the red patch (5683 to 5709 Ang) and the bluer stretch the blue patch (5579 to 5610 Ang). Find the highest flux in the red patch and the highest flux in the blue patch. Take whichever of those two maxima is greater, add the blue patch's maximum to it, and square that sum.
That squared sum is 1487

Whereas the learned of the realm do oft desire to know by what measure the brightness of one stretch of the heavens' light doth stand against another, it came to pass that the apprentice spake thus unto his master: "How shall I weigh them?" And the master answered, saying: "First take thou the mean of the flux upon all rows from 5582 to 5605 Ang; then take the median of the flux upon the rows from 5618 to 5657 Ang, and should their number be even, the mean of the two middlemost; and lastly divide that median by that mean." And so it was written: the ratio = 1.11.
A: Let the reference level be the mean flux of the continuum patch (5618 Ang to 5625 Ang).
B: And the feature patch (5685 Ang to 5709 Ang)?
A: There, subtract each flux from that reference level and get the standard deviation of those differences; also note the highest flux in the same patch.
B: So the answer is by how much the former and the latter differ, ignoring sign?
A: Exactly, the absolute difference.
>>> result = 19.2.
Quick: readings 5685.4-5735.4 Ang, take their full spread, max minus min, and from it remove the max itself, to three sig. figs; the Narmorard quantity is -17.0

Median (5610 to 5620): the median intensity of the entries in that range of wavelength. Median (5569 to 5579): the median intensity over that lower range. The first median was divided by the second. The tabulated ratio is 1.005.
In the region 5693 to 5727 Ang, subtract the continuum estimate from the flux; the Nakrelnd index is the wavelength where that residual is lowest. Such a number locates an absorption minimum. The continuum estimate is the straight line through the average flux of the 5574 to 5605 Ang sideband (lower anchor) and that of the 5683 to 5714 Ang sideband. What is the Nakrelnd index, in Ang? 5710.33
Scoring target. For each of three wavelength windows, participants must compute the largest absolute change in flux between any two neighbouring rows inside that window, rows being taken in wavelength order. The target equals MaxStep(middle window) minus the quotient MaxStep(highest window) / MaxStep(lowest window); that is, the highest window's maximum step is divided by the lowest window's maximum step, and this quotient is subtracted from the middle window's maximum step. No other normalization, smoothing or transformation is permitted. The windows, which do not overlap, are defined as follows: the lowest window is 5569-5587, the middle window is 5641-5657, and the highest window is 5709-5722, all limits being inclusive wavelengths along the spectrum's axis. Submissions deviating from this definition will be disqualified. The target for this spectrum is 0.2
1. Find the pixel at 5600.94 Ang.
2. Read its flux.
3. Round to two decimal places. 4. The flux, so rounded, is 17.15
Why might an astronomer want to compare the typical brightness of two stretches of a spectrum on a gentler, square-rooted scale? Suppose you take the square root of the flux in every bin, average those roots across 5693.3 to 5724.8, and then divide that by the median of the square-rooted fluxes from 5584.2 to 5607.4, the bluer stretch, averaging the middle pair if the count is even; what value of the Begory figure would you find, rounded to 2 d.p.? 1.05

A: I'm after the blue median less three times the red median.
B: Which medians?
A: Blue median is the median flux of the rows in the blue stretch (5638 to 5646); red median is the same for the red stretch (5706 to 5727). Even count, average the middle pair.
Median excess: -38.5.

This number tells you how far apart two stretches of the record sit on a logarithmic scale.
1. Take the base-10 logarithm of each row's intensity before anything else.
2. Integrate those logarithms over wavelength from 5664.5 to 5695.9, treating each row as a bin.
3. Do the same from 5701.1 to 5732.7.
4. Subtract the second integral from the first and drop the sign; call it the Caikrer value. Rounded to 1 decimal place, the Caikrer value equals 0.4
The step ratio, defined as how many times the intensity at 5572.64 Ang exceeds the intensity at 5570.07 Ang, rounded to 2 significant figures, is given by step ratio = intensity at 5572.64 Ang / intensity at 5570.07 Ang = 0.97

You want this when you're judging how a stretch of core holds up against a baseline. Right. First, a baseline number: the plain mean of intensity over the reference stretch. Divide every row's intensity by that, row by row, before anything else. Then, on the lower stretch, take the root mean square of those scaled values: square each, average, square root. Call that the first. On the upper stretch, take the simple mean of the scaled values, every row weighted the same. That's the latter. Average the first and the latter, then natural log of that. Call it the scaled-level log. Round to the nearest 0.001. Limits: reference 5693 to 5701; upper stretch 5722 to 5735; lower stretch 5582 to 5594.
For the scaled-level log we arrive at -0.038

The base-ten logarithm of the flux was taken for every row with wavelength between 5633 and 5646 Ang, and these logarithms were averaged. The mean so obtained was 1.28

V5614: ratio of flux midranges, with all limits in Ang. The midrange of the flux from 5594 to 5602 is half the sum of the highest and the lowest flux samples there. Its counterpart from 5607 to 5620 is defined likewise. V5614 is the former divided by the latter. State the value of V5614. 0.96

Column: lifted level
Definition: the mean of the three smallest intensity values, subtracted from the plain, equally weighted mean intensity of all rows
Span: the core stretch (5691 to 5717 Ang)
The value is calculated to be 0.74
